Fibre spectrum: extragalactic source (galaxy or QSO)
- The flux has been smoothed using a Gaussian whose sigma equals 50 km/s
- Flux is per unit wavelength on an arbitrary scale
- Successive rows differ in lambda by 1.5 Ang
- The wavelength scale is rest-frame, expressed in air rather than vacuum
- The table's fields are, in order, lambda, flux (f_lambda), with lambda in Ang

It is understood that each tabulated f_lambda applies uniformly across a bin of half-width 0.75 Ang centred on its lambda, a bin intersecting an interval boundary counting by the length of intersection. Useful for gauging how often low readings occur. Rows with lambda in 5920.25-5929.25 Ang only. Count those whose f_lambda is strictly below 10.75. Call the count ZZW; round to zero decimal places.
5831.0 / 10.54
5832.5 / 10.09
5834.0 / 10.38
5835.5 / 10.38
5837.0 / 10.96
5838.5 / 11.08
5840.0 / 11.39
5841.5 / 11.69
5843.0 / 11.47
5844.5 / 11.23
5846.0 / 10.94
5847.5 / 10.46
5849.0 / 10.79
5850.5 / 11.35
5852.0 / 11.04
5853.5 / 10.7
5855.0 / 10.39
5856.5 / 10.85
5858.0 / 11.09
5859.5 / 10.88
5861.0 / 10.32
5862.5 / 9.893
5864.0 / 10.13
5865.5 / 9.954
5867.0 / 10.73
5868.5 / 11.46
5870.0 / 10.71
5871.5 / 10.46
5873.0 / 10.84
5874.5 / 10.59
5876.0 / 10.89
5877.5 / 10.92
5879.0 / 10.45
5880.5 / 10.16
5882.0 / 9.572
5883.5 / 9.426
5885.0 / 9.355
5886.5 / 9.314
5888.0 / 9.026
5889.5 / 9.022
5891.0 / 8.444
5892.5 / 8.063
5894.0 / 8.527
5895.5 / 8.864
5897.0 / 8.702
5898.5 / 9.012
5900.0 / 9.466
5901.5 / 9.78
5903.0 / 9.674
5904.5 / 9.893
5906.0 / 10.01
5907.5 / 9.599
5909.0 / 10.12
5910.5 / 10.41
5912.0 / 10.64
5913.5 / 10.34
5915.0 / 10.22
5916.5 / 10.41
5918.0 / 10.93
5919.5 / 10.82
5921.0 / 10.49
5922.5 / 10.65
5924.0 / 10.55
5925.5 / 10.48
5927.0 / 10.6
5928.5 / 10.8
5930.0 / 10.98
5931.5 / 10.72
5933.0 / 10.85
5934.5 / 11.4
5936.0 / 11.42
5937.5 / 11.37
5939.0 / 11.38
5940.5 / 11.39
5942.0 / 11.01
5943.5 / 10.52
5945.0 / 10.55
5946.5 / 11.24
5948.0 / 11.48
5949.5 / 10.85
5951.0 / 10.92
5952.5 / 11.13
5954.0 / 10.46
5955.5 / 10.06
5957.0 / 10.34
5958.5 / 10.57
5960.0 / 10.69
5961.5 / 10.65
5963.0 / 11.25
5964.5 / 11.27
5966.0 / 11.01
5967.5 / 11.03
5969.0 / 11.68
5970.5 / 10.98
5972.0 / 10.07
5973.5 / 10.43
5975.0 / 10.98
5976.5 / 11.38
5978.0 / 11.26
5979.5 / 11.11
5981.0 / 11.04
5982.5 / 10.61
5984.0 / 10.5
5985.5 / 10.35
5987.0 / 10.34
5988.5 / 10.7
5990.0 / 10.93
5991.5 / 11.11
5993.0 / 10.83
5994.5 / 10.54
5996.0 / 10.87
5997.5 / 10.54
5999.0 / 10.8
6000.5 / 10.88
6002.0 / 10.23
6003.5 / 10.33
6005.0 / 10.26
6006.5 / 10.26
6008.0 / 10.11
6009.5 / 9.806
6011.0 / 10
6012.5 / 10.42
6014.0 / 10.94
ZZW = 5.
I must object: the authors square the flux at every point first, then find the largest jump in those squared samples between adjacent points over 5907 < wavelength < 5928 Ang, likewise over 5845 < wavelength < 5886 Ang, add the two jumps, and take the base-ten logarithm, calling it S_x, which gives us 1.44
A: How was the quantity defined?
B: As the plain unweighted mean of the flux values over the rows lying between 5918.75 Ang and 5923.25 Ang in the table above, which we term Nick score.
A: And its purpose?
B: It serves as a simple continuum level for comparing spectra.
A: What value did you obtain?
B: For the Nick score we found 10.7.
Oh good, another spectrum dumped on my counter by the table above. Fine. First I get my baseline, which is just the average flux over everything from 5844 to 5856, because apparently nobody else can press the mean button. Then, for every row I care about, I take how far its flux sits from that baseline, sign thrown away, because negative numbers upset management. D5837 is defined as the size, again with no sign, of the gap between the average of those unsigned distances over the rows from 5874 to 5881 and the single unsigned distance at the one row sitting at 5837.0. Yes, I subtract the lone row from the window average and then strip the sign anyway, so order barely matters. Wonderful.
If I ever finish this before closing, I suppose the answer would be 0.2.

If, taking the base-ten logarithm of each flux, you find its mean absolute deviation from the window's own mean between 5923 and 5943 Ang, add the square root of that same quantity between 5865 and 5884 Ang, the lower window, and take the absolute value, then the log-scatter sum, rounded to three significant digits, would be 0.147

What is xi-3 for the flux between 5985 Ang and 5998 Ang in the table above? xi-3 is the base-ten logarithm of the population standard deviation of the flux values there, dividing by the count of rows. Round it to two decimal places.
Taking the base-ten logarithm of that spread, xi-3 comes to -0.60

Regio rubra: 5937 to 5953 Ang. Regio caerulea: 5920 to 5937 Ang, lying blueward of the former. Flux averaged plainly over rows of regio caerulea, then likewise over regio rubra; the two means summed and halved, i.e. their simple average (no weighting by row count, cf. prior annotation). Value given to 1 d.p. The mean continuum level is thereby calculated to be 10.9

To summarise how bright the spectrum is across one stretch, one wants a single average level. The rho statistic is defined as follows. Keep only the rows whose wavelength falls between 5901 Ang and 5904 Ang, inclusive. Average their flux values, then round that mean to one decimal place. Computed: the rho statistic 9.7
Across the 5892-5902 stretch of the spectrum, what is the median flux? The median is 8.9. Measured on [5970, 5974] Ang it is 10.4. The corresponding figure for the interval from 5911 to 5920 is 10.5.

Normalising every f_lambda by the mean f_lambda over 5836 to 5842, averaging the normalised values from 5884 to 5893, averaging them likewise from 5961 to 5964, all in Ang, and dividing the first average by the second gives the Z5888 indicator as 0.81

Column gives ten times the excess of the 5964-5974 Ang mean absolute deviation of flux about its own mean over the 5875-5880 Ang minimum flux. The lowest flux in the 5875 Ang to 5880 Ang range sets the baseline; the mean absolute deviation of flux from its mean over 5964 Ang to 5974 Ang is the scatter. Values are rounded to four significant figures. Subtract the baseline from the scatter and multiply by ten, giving -100.6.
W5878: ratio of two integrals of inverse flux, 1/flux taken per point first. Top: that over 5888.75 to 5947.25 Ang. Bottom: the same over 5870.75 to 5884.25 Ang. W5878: 4.4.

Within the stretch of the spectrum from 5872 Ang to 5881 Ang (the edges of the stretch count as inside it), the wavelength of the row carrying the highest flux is 5877.5 Ang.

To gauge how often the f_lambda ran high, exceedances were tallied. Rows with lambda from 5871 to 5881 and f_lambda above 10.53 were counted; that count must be 4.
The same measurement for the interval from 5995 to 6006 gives 4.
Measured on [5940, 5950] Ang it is 6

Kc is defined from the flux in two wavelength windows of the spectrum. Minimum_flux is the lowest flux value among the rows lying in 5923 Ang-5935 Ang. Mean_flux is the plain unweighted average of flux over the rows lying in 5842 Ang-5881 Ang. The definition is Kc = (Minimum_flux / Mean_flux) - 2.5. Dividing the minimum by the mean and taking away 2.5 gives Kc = -1.52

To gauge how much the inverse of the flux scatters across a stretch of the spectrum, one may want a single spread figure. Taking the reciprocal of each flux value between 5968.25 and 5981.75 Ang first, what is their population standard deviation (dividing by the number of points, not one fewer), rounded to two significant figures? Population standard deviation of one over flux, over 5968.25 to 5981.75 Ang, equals 0.0039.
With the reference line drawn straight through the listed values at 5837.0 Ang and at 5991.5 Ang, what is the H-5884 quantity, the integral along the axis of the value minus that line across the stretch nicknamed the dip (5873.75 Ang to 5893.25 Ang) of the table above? -27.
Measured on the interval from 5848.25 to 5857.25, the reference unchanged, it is -1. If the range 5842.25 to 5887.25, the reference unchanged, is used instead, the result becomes -20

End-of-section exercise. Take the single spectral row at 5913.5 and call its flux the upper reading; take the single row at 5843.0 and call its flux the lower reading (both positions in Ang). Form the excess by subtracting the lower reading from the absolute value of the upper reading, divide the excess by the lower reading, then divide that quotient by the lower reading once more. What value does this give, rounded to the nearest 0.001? -0.009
